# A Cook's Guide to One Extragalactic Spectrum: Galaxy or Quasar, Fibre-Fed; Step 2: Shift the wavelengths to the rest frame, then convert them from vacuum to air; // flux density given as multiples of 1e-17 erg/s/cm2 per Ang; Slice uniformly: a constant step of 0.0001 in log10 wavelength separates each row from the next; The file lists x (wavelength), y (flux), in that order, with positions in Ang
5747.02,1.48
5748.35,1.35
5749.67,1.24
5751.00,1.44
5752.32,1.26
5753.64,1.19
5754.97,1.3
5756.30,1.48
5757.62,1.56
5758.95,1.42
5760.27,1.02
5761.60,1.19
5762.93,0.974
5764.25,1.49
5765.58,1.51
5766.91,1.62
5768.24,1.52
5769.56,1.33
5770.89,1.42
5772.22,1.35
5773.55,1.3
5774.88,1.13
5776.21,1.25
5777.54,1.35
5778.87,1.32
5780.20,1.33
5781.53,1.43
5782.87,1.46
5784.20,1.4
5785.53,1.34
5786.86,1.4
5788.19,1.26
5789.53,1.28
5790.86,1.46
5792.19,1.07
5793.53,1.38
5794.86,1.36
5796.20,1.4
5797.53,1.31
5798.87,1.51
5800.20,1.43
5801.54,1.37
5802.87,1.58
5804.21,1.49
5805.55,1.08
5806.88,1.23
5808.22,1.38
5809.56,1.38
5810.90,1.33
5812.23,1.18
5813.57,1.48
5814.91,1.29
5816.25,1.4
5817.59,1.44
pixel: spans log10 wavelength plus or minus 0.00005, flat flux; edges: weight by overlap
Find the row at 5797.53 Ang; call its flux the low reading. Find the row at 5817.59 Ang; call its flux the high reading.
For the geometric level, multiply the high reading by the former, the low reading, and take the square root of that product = 1.37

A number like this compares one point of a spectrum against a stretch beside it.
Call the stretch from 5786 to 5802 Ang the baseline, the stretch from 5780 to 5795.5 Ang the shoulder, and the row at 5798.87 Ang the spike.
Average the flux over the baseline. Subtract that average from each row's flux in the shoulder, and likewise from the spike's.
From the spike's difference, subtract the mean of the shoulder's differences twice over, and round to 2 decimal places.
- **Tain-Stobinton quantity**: 0.17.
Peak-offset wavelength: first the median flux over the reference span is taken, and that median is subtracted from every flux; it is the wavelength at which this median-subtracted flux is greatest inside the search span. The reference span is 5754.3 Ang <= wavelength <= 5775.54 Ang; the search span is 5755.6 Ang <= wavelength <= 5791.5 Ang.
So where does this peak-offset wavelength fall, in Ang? 5766.91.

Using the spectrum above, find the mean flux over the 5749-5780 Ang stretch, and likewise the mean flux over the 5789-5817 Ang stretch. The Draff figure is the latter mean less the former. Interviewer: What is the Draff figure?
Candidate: 0.019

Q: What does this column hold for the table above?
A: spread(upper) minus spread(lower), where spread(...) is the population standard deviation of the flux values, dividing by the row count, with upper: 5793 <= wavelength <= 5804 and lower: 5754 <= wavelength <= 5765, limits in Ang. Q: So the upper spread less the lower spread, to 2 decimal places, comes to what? -0.13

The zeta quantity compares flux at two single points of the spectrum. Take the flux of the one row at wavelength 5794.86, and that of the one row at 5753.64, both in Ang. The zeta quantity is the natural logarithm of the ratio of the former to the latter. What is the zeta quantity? 0.134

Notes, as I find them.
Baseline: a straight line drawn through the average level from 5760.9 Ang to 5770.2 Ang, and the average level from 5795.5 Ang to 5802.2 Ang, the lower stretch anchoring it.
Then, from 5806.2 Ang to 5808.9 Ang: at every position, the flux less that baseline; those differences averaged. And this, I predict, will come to -0.11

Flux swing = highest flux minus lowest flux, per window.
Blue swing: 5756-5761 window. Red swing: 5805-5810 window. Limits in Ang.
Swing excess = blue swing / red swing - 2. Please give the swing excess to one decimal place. -0.2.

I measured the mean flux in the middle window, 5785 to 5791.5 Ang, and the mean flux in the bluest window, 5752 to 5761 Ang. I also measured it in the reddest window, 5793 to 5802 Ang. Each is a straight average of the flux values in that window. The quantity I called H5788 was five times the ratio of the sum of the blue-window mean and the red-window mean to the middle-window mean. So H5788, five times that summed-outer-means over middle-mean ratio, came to 10.1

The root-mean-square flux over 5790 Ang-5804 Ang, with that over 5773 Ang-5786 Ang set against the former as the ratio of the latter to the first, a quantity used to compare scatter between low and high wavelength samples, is 0.96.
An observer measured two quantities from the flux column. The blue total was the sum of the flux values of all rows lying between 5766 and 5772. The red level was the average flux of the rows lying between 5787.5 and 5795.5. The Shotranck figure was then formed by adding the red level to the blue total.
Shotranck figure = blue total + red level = 7.2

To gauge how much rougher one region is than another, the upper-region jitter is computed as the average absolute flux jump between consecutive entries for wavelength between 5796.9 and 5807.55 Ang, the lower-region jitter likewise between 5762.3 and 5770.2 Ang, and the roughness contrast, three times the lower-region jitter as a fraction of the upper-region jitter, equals 3.3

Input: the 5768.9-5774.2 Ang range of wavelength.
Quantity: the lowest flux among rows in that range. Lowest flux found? 1.3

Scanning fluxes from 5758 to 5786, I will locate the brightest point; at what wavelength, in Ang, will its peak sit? 5766.91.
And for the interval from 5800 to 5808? 5802.87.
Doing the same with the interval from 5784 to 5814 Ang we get 5802.87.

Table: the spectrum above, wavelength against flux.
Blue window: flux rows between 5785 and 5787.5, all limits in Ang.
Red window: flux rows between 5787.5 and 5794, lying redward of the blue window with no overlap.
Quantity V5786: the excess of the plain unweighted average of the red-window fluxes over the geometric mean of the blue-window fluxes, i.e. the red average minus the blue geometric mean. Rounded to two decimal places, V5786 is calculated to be -0.08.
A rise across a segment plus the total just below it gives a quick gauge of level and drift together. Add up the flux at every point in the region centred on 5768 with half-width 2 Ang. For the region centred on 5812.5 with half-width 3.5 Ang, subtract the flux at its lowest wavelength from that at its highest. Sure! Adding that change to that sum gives 4.4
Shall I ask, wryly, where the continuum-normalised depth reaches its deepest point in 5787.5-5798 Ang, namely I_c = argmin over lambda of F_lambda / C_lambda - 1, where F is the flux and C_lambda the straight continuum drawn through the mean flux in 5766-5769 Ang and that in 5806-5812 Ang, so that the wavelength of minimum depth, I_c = 5792.19 Ang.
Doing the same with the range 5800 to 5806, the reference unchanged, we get 5805.55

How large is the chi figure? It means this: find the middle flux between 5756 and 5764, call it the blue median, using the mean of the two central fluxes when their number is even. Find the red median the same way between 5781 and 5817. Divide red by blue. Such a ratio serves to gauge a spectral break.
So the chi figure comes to 1.06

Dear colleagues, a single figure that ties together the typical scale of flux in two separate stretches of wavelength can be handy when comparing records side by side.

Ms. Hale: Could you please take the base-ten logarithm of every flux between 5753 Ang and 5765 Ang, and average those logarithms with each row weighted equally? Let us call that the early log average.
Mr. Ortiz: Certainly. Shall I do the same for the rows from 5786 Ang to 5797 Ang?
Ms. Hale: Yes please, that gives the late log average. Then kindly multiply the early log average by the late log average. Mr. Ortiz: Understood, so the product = 0.0128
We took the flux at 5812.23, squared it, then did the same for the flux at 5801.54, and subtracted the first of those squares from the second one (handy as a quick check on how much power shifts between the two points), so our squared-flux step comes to 0.5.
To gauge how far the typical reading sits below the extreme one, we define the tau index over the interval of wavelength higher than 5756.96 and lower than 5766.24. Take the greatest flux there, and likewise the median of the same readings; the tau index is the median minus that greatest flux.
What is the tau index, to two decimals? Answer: -0.14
